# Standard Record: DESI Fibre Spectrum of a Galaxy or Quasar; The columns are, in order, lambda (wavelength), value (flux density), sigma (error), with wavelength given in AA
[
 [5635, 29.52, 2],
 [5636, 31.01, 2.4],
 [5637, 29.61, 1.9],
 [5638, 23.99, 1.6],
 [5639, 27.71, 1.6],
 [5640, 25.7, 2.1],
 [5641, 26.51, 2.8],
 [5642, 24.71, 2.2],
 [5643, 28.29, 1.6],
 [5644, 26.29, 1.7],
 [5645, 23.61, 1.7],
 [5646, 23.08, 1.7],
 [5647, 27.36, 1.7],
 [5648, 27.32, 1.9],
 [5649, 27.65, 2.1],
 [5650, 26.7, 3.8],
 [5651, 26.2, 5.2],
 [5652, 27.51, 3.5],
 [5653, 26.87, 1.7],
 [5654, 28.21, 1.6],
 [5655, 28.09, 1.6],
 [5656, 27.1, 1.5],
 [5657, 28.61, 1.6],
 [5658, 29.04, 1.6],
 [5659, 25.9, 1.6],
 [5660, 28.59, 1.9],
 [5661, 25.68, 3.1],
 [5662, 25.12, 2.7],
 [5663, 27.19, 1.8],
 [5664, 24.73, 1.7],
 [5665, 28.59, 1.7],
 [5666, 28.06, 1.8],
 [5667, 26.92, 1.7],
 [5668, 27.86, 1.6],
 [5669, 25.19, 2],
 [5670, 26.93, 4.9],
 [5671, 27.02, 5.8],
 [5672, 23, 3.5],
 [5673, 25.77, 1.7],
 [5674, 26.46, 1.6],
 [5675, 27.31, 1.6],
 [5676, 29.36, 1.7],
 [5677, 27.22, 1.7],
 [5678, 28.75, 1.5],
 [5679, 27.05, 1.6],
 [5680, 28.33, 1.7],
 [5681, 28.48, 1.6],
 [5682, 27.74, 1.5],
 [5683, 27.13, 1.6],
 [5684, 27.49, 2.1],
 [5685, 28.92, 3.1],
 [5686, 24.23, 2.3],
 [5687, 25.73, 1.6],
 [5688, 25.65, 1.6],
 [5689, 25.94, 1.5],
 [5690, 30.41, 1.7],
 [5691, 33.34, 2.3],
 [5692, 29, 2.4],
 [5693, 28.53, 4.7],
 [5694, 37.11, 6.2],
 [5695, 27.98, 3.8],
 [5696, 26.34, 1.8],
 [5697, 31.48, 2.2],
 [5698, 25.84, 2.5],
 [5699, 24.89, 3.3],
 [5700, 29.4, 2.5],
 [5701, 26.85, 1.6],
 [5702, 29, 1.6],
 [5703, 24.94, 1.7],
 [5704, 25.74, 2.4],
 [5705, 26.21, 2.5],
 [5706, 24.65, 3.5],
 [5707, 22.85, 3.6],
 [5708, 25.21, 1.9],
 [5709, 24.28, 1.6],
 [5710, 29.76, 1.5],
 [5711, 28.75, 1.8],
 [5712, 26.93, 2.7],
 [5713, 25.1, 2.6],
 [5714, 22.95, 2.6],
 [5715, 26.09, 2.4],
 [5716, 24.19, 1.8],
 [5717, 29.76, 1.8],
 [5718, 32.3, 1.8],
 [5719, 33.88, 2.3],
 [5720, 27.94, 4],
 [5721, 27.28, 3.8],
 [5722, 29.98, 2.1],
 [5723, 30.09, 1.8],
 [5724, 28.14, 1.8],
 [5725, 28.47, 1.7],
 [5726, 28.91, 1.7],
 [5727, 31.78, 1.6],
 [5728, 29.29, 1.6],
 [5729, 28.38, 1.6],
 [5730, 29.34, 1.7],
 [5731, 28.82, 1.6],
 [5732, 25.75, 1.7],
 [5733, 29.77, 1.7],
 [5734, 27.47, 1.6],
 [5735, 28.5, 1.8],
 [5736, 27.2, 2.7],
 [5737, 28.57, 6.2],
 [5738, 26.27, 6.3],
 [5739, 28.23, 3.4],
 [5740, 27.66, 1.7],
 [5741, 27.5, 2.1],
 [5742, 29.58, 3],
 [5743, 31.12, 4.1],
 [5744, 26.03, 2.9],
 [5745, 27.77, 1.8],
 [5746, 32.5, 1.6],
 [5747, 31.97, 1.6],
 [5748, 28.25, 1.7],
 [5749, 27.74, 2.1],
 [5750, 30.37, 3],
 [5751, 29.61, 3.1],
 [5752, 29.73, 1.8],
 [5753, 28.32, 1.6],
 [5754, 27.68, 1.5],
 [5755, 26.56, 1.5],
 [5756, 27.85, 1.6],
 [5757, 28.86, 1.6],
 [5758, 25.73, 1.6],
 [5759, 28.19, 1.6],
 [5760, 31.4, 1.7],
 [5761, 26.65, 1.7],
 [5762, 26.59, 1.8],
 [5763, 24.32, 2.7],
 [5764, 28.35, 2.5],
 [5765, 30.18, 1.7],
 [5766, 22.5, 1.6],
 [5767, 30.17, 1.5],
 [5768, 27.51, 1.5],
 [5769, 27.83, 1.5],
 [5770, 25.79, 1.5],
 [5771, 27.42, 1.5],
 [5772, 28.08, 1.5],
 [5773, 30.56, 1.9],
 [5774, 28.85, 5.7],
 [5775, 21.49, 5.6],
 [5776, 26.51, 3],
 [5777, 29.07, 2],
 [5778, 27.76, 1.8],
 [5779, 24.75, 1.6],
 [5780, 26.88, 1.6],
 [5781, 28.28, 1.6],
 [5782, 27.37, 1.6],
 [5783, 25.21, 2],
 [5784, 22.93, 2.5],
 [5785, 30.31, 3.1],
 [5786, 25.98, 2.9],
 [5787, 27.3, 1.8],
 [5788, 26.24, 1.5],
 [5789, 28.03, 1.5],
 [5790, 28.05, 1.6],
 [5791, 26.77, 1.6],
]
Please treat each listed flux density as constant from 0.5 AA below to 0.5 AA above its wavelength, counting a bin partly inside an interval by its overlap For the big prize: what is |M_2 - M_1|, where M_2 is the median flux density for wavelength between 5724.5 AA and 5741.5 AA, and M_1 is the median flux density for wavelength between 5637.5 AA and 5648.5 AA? 2.2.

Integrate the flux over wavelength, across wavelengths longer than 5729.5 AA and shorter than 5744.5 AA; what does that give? 422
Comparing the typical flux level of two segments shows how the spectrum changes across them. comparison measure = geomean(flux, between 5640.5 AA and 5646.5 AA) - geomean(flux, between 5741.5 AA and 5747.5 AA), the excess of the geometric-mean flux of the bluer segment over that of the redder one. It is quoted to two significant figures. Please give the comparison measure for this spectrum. -4.4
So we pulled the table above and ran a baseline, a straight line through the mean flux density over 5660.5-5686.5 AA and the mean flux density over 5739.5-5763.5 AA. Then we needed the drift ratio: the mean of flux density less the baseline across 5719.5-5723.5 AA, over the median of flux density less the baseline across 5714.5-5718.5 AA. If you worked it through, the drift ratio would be 5.4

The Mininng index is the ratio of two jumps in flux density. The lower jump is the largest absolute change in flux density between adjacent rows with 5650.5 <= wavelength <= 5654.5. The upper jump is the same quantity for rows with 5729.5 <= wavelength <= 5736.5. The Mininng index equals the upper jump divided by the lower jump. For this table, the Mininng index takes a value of 3.0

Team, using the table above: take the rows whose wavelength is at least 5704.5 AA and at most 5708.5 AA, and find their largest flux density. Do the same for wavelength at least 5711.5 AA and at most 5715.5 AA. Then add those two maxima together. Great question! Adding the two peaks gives 53.1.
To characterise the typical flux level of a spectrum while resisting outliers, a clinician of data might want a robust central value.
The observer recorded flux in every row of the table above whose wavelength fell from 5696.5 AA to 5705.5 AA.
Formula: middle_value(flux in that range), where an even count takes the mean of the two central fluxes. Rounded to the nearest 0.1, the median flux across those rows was 26.2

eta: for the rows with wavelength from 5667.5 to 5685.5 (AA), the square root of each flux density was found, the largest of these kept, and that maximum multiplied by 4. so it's 21.7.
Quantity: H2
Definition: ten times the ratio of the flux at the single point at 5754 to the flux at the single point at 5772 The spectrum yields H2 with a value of 9.9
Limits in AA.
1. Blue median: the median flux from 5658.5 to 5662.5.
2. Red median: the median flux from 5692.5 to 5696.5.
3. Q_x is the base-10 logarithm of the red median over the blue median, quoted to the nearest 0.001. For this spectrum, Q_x 0.040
